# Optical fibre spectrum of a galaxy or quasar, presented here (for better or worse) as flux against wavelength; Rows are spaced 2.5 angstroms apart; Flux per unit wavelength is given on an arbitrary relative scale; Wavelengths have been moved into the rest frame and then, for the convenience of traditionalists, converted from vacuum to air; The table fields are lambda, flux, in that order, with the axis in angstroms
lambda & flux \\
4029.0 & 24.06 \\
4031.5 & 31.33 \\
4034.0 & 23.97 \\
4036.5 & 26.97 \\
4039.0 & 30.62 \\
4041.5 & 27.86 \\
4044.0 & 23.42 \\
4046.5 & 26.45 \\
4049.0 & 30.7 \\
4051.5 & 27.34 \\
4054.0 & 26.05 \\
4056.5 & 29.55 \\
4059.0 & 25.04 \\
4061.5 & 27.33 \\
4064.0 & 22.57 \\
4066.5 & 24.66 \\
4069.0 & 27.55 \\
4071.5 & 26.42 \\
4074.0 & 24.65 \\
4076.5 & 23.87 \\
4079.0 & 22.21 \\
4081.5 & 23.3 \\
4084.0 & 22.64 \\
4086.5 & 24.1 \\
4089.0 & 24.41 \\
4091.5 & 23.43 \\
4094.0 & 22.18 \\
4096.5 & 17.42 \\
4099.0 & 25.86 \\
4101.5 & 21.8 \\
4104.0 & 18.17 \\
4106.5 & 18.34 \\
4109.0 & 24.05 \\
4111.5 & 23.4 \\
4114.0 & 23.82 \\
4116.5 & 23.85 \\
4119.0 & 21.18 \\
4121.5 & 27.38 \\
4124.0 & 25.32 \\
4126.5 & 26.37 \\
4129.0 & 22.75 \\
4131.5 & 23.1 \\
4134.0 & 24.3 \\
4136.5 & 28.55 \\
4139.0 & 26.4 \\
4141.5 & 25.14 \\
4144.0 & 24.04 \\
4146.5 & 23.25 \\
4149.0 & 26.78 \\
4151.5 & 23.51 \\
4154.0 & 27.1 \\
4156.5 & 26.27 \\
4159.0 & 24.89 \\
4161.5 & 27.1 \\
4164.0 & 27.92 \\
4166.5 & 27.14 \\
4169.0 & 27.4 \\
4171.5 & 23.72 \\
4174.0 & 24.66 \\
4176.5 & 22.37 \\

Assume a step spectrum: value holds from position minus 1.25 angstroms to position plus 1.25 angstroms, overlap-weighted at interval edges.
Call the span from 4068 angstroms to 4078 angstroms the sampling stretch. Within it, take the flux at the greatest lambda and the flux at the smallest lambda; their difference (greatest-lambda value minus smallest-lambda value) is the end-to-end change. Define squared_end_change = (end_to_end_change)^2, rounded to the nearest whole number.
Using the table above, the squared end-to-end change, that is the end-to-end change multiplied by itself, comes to 14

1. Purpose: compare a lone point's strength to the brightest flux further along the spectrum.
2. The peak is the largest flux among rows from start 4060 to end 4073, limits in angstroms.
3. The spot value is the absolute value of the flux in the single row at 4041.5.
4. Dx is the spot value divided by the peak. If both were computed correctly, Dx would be 1.01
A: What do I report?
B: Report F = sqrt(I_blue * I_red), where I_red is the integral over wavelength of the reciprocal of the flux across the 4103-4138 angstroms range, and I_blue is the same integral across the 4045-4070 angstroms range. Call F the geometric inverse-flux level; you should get 1.19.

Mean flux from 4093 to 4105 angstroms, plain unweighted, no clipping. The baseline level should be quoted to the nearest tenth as 21.1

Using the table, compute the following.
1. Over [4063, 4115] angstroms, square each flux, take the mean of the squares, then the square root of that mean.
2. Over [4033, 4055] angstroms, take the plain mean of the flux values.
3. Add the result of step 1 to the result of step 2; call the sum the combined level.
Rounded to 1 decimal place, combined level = 50.3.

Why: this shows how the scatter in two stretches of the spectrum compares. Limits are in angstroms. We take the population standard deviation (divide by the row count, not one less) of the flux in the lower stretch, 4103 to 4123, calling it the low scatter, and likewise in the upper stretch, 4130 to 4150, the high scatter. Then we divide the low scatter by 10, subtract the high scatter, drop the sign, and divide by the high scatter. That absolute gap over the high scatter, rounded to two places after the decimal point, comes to 0.84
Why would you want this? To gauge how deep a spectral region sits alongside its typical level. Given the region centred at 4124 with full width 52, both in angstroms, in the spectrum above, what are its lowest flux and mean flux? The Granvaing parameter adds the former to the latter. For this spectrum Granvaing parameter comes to 42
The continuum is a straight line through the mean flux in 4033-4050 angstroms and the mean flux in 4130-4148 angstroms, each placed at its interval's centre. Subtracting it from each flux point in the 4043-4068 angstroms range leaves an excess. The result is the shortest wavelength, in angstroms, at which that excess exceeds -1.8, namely 4046.5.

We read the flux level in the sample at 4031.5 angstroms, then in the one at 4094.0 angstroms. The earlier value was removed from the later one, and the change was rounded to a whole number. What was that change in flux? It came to -9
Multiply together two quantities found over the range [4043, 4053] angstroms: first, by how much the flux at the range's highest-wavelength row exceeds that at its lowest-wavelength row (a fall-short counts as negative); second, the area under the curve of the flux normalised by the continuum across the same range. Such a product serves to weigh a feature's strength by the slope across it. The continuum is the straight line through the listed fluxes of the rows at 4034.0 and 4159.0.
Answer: 44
